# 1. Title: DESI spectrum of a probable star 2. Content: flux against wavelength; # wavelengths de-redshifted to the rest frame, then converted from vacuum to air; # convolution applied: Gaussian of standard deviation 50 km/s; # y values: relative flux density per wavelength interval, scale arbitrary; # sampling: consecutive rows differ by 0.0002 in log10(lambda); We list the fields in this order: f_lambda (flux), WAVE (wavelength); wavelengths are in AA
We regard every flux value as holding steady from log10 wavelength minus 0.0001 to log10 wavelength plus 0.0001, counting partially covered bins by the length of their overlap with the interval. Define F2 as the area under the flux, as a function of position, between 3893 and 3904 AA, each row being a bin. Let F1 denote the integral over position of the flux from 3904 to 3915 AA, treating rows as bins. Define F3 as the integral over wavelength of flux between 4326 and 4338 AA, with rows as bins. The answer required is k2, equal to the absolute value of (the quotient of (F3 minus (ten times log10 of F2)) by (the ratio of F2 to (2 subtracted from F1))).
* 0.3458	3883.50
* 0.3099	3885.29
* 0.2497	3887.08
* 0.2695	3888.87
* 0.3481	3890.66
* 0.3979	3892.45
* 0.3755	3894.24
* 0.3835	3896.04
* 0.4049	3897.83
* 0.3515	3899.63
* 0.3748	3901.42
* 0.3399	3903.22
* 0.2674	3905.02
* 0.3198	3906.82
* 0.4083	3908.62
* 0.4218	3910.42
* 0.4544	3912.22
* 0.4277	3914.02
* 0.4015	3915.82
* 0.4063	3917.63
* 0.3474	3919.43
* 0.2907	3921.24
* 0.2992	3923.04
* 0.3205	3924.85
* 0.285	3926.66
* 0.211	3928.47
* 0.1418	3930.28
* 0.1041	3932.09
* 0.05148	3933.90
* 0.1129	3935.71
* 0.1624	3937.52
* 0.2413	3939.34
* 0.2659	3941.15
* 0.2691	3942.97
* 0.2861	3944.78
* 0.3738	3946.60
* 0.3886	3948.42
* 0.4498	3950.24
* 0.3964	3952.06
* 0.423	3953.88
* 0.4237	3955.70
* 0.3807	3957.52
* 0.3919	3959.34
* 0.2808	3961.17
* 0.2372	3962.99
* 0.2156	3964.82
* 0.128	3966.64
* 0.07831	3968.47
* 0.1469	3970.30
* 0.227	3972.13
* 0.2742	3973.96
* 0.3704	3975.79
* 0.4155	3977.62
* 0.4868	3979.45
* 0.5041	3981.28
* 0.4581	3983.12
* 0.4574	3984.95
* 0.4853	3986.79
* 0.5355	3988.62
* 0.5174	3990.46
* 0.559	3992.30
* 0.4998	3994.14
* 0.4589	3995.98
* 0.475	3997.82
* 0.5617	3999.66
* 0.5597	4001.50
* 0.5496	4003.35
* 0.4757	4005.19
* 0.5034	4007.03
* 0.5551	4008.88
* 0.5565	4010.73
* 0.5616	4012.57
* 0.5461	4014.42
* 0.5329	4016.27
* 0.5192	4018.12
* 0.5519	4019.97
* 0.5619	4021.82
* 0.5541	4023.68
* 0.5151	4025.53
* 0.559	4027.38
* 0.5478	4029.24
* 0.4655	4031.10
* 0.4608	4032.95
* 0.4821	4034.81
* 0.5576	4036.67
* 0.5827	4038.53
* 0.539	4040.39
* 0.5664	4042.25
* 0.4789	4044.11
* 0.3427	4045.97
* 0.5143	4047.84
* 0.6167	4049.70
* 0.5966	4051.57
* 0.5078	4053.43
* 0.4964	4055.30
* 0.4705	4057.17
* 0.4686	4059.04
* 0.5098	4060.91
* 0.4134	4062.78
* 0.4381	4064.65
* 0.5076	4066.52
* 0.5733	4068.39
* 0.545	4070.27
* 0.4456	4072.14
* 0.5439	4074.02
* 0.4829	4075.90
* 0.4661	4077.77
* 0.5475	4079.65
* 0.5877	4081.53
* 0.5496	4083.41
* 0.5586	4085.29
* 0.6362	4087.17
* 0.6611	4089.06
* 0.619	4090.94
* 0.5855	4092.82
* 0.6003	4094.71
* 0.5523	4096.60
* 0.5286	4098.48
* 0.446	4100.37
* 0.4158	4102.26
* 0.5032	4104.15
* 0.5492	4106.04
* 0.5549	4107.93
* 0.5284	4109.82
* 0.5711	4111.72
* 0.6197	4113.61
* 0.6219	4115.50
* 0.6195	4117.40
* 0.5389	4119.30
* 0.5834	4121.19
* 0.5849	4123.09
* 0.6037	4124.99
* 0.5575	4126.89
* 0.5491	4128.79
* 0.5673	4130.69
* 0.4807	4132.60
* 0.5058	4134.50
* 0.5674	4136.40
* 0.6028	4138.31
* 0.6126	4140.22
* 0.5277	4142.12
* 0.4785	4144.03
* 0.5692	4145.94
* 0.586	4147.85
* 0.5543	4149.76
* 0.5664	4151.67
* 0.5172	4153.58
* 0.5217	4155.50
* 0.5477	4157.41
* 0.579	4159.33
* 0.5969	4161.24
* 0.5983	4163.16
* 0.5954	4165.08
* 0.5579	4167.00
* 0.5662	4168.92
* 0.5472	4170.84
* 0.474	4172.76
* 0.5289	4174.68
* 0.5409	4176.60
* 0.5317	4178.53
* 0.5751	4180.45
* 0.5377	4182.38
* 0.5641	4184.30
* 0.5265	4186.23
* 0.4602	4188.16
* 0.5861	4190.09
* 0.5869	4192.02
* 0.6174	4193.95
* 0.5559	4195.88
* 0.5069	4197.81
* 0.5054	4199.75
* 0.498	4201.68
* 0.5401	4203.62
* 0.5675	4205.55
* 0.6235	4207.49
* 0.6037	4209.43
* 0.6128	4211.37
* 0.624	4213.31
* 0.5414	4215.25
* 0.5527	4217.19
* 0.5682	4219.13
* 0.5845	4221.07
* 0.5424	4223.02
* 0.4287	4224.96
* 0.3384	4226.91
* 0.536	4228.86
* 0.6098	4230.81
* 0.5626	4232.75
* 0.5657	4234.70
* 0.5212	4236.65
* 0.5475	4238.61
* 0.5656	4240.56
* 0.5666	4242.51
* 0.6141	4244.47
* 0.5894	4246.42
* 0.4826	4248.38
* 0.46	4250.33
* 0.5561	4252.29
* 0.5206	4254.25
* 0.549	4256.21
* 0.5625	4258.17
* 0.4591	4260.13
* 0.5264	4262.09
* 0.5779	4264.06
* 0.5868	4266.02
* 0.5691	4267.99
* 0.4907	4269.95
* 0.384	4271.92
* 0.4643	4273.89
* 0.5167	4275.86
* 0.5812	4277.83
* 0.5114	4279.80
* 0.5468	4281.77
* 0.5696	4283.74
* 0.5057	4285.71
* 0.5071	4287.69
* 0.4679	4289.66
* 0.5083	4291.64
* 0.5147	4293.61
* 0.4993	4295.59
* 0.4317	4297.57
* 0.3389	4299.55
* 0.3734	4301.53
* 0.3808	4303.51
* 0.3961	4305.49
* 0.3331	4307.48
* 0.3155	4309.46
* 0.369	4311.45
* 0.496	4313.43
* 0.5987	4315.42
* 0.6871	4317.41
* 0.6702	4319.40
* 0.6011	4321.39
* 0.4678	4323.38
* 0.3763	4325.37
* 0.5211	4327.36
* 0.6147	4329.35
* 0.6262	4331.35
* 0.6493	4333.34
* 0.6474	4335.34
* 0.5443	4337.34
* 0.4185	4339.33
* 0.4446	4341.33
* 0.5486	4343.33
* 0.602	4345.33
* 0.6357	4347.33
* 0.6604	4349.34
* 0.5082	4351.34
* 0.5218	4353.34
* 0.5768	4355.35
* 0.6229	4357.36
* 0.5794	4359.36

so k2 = 0.5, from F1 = 4.2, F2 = 4.1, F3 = 7.1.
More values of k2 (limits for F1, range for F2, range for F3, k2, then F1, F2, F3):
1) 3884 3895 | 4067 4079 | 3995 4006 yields 0.6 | 3.6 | 6.1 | 5.7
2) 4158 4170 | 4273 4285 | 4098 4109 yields 2.0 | 7.0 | 6.4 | 5.5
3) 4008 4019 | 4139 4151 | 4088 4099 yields 1.0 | 6.0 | 6.7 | 6.5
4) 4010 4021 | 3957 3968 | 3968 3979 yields 2.2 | 6.0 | 2.9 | 3.0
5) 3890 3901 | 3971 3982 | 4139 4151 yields 0.3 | 4.2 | 4.1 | 6.7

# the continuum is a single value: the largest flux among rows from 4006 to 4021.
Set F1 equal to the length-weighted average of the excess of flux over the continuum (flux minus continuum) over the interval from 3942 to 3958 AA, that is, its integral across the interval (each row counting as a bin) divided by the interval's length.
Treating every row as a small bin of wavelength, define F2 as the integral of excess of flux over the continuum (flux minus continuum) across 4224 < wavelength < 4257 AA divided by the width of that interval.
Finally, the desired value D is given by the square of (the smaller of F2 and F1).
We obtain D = 0.0343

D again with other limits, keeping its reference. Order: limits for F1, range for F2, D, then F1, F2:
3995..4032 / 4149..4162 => 0.0010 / -0.03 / -0.007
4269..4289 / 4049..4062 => 0.0030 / -0.05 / -0.041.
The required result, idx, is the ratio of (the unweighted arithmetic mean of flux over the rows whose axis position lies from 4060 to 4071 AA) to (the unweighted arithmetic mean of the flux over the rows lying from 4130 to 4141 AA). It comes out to 0.90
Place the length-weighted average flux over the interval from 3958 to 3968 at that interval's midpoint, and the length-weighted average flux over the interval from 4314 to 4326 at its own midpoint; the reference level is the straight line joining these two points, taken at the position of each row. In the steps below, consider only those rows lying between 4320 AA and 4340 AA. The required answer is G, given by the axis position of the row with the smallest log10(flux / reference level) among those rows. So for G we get 4325.37 AA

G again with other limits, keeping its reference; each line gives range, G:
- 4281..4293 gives 4289.66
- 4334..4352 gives 4339.33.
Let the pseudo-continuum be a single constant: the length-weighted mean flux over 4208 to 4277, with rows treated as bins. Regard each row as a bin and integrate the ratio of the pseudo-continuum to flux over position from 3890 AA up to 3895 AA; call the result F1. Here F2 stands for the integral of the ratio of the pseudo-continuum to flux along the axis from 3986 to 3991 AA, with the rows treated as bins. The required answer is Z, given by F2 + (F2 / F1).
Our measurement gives 6.0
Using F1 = 7.2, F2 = 5.2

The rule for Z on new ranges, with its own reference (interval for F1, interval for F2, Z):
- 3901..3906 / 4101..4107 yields 7.5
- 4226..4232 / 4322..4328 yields 8.2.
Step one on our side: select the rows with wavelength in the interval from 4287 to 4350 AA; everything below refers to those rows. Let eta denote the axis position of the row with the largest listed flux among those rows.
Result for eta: 4317.41 AA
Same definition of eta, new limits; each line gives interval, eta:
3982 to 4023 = 4021.82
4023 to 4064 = 4049.70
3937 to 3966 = 3950.24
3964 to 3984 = 3981.28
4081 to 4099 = 4089.06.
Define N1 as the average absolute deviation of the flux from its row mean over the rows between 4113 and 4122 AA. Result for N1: 0.03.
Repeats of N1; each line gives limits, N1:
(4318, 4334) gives 0.08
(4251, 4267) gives 0.03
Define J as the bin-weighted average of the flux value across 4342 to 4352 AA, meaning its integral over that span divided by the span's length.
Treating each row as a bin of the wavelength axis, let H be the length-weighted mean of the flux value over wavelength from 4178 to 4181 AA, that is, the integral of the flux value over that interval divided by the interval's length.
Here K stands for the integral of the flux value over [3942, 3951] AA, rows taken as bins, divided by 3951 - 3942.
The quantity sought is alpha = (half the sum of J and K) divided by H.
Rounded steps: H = 0.554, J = 0.59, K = 0.35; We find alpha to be 0.85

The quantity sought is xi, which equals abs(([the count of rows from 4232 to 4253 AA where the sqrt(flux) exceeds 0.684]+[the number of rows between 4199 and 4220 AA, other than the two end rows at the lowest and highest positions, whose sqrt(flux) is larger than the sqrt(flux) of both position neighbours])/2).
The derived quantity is 6.0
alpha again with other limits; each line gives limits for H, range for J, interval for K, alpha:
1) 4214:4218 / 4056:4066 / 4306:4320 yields 0.86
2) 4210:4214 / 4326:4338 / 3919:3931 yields 0.70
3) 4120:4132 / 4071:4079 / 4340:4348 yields 0.91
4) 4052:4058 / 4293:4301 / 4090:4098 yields 1.02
